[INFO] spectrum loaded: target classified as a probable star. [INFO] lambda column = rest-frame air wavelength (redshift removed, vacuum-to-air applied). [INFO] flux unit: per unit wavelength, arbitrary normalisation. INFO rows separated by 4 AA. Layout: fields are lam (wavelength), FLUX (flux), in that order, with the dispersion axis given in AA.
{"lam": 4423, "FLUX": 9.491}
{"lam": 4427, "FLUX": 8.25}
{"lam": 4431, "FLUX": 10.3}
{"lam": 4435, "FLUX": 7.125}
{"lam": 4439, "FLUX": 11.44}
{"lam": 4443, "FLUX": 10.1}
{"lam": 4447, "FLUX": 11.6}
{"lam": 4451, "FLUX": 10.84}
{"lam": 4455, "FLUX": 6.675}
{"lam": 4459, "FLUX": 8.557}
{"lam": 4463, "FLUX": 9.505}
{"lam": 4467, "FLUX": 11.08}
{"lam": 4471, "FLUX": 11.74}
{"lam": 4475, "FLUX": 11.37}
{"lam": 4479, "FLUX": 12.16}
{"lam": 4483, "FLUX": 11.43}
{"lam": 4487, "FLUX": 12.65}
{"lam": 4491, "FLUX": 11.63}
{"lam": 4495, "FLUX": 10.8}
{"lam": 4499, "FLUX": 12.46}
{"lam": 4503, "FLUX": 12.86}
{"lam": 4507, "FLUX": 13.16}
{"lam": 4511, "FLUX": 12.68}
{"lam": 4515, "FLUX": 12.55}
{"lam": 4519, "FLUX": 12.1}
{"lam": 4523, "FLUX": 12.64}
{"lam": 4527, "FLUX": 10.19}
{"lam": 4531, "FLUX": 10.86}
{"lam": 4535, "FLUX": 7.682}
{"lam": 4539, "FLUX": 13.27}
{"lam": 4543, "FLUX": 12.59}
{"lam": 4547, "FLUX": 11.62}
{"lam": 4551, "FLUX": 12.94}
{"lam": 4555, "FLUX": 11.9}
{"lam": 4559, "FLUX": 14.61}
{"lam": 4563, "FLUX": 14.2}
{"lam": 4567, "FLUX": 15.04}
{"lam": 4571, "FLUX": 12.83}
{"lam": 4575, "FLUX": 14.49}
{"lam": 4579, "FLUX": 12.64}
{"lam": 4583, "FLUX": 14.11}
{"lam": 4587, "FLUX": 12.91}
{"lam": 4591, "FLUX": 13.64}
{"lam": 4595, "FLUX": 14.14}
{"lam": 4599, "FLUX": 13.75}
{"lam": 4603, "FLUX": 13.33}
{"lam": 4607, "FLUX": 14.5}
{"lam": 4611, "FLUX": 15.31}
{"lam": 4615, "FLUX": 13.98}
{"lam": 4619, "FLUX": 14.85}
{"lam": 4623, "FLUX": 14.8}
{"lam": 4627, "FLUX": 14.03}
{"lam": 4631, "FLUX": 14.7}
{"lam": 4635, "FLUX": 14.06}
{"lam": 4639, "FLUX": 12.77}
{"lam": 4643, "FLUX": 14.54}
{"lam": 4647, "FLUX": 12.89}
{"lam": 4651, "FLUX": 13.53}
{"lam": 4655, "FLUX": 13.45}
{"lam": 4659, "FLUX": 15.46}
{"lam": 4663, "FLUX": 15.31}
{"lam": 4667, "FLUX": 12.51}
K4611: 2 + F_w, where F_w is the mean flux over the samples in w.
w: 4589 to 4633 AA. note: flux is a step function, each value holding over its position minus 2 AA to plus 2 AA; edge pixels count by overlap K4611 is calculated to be 16.3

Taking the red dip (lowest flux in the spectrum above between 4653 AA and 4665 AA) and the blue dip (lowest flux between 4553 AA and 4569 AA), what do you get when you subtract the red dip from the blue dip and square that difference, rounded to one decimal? 2.4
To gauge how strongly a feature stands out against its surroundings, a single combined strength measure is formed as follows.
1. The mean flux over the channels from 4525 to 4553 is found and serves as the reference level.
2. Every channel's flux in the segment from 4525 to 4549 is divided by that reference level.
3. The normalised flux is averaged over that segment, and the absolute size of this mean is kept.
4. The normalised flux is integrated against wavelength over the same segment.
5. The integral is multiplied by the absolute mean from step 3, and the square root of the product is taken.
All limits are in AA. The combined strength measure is 4.78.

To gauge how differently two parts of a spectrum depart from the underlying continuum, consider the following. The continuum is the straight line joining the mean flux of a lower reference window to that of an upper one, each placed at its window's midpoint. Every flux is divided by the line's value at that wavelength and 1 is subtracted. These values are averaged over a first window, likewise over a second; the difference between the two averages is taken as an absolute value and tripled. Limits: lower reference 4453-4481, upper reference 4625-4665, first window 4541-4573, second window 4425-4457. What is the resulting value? 0.28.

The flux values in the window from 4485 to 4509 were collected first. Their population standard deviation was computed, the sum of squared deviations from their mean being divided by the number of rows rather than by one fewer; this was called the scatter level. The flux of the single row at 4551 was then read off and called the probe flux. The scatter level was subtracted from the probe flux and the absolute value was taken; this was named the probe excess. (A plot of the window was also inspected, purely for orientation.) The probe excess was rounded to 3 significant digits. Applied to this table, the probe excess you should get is 12.1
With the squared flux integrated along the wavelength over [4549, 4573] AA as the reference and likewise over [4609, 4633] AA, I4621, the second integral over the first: 1.2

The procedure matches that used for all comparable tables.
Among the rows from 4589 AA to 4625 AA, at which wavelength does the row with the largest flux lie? 4611 AA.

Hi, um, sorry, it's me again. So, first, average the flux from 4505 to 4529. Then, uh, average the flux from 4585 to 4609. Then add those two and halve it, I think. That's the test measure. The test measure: 13.0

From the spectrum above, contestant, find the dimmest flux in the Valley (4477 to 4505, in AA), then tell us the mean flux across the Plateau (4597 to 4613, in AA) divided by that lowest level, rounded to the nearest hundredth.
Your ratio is 1.32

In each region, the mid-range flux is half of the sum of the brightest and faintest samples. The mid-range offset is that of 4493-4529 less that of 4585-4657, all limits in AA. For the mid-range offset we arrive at -2.4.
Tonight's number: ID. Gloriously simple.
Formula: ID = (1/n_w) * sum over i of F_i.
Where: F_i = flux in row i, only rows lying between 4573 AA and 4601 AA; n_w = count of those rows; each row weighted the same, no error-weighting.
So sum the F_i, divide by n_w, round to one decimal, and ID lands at 13.7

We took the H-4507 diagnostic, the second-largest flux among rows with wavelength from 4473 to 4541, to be 13.16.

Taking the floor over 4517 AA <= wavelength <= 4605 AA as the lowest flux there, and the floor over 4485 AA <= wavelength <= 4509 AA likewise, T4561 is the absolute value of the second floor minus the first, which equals 3.1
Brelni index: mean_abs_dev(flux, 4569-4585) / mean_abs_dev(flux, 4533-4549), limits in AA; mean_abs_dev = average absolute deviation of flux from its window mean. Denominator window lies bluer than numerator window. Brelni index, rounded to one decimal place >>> 0.4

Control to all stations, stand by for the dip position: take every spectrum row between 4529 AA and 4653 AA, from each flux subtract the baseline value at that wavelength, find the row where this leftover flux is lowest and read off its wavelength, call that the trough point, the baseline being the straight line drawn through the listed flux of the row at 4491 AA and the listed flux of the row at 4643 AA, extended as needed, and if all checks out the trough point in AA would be 4535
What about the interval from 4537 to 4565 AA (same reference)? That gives 4547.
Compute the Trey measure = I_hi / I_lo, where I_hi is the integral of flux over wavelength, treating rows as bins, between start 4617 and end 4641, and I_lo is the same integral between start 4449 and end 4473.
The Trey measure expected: 1.46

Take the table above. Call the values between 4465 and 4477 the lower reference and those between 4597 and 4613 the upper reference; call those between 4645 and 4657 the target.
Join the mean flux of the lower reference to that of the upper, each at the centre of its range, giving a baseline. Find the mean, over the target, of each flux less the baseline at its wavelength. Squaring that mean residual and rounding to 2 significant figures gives 3.6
